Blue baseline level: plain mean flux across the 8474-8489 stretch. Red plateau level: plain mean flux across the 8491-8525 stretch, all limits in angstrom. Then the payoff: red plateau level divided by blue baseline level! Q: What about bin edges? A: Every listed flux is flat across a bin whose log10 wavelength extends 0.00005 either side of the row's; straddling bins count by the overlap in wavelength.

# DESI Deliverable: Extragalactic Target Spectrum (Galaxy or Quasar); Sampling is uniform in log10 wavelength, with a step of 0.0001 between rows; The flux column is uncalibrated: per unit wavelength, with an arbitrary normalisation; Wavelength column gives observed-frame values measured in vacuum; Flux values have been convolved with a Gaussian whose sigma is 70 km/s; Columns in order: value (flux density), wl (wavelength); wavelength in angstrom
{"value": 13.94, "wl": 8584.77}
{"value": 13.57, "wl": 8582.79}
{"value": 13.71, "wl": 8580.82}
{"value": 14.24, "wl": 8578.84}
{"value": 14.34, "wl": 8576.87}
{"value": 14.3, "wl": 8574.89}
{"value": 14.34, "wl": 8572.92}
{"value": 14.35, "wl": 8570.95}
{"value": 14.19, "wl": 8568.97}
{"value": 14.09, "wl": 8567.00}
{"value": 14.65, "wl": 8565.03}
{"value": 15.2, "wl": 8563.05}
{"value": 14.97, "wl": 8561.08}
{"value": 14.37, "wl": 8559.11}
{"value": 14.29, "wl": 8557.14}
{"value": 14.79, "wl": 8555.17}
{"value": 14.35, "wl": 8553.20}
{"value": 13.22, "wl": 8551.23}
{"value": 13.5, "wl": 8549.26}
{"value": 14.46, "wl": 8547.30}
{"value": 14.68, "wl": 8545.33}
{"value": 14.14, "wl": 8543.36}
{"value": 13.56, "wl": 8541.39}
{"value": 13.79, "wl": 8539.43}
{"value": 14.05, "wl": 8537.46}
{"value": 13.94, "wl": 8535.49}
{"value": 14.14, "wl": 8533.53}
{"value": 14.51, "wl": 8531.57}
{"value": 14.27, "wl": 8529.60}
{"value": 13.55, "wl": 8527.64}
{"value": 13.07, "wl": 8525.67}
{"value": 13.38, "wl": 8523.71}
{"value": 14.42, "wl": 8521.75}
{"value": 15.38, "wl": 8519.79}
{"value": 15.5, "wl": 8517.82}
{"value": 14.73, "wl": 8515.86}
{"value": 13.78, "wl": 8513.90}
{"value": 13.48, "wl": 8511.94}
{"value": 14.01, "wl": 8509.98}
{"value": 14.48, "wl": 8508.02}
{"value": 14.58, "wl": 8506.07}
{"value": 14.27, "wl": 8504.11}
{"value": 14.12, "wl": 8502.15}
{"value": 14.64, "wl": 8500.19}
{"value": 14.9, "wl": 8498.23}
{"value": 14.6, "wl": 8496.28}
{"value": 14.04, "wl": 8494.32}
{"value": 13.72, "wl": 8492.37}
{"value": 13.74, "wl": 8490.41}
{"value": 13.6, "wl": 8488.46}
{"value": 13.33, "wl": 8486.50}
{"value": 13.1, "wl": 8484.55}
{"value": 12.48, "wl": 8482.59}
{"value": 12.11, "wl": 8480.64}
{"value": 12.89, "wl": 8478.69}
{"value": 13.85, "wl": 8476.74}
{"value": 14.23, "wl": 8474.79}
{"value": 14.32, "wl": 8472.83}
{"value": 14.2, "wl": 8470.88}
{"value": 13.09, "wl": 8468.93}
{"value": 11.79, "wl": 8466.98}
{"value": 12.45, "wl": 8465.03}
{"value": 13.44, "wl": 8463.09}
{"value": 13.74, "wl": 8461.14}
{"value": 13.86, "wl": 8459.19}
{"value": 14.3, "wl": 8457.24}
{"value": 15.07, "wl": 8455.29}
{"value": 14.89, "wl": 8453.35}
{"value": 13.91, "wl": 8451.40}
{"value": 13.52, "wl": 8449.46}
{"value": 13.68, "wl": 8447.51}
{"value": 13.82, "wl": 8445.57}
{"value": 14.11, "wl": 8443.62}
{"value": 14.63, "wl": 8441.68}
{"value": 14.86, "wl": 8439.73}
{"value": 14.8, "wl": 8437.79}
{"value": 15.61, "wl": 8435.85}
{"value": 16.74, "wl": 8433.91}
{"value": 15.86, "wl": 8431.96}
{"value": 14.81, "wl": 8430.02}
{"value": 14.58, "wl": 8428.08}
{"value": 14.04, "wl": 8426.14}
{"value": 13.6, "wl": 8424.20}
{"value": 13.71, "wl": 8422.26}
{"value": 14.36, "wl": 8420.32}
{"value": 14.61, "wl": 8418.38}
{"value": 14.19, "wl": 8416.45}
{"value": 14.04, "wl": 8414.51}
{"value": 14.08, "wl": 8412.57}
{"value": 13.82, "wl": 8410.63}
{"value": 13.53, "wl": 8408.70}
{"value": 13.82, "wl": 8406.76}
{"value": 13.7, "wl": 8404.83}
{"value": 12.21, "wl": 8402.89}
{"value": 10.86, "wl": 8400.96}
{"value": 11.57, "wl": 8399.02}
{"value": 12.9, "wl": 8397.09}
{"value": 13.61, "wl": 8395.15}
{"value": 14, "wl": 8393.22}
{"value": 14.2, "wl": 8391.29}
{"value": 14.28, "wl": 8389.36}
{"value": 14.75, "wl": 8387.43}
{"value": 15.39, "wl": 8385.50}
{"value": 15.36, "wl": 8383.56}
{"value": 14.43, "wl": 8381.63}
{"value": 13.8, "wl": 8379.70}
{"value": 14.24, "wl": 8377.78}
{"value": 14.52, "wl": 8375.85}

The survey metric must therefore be 1.09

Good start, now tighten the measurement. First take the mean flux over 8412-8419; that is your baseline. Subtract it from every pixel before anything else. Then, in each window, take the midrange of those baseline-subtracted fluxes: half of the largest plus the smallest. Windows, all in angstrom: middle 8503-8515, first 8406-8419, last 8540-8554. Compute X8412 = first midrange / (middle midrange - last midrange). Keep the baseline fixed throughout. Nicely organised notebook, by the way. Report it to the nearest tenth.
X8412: -2.0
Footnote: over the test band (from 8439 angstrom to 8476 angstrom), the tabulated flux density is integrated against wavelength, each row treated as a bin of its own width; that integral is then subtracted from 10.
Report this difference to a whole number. -504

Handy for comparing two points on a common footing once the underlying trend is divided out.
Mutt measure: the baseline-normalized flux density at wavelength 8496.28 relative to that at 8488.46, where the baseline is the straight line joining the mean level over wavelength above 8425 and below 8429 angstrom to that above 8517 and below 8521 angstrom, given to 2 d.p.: 1.07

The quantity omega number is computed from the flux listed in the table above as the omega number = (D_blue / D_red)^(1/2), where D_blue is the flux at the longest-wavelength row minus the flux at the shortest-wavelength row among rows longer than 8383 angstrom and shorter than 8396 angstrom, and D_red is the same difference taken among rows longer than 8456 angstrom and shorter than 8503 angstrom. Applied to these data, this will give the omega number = 3.1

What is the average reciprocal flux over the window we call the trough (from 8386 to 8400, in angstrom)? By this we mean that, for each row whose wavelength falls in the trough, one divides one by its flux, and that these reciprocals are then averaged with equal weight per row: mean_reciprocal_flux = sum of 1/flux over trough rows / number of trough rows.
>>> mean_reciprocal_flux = 0.074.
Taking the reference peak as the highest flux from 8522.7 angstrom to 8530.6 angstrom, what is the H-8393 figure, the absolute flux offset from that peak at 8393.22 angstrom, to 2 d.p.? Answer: 0.27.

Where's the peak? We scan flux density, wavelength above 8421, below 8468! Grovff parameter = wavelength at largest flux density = 8433.91 angstrom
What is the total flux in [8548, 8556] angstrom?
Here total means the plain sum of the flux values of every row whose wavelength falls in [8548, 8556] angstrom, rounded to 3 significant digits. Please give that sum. 55.9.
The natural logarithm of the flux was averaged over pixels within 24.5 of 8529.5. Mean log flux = 2.65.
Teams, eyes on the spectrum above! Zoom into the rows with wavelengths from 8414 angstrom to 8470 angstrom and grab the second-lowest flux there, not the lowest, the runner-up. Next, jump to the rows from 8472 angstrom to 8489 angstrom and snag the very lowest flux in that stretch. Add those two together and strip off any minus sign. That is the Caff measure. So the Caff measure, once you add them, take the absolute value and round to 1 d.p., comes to 24.6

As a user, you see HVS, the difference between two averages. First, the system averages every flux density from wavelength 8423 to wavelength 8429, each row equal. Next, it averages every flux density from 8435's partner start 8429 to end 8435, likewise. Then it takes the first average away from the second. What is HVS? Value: 1.7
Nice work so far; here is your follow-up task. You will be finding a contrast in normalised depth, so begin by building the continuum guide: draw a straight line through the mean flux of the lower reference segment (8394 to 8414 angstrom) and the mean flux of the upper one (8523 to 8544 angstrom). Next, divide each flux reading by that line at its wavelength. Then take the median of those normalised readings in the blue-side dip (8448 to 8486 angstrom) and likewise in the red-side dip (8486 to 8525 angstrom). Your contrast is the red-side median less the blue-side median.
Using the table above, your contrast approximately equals 0.013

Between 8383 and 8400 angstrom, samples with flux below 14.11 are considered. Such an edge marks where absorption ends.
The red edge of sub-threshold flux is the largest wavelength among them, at 8399.02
